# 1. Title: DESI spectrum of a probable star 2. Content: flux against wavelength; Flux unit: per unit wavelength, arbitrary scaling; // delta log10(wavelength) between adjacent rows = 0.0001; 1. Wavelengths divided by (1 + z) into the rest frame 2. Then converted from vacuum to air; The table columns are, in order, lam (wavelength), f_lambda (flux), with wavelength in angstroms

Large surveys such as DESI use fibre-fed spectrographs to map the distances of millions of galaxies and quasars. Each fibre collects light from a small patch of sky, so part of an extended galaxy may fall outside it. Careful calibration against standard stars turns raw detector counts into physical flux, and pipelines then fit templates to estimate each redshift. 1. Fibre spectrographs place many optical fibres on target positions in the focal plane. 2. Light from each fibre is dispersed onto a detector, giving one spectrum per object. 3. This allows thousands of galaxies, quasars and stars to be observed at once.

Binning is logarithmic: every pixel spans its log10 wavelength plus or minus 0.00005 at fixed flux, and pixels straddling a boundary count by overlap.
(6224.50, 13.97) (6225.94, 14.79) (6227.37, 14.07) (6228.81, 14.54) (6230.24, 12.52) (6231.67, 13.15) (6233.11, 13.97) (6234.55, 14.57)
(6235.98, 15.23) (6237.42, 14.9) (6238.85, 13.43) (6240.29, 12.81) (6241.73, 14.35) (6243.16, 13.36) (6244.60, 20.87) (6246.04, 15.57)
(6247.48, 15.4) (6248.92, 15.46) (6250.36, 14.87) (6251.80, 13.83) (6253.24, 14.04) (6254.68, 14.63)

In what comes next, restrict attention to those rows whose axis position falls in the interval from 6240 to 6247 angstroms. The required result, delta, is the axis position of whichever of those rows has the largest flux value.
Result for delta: 6244.60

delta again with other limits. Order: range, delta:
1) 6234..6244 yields 6235.98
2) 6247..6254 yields 6248.92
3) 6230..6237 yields 6235.98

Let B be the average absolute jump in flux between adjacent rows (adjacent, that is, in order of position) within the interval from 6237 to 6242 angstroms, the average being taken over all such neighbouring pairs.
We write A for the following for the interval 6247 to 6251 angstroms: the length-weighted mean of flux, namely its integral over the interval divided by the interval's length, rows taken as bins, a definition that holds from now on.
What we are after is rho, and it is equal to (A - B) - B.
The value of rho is 12.8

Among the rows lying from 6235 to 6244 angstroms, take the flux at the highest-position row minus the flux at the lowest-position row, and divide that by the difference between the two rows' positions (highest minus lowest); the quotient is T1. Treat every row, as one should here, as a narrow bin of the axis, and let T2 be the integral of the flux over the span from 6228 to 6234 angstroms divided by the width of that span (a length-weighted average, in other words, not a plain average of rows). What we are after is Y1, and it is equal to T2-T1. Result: 13.8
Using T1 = -0.26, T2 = 13.6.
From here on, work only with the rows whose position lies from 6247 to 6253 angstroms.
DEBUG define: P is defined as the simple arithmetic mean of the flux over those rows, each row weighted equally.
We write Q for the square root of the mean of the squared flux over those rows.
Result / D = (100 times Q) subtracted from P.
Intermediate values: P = 14.9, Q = 14.9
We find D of -1476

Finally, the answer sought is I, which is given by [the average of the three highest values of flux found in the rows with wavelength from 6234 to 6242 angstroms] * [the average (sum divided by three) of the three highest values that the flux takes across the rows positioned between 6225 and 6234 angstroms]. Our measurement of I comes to 216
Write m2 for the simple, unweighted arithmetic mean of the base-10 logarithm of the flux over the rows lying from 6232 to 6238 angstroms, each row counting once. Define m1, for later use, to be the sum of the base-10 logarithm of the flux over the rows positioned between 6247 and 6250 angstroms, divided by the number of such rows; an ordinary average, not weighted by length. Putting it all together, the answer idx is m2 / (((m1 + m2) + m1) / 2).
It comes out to 0.658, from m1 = 1.19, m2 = 1.17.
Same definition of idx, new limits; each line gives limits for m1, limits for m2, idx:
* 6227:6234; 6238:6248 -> 0.682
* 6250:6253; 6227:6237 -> 0.662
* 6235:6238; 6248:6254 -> 0.661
